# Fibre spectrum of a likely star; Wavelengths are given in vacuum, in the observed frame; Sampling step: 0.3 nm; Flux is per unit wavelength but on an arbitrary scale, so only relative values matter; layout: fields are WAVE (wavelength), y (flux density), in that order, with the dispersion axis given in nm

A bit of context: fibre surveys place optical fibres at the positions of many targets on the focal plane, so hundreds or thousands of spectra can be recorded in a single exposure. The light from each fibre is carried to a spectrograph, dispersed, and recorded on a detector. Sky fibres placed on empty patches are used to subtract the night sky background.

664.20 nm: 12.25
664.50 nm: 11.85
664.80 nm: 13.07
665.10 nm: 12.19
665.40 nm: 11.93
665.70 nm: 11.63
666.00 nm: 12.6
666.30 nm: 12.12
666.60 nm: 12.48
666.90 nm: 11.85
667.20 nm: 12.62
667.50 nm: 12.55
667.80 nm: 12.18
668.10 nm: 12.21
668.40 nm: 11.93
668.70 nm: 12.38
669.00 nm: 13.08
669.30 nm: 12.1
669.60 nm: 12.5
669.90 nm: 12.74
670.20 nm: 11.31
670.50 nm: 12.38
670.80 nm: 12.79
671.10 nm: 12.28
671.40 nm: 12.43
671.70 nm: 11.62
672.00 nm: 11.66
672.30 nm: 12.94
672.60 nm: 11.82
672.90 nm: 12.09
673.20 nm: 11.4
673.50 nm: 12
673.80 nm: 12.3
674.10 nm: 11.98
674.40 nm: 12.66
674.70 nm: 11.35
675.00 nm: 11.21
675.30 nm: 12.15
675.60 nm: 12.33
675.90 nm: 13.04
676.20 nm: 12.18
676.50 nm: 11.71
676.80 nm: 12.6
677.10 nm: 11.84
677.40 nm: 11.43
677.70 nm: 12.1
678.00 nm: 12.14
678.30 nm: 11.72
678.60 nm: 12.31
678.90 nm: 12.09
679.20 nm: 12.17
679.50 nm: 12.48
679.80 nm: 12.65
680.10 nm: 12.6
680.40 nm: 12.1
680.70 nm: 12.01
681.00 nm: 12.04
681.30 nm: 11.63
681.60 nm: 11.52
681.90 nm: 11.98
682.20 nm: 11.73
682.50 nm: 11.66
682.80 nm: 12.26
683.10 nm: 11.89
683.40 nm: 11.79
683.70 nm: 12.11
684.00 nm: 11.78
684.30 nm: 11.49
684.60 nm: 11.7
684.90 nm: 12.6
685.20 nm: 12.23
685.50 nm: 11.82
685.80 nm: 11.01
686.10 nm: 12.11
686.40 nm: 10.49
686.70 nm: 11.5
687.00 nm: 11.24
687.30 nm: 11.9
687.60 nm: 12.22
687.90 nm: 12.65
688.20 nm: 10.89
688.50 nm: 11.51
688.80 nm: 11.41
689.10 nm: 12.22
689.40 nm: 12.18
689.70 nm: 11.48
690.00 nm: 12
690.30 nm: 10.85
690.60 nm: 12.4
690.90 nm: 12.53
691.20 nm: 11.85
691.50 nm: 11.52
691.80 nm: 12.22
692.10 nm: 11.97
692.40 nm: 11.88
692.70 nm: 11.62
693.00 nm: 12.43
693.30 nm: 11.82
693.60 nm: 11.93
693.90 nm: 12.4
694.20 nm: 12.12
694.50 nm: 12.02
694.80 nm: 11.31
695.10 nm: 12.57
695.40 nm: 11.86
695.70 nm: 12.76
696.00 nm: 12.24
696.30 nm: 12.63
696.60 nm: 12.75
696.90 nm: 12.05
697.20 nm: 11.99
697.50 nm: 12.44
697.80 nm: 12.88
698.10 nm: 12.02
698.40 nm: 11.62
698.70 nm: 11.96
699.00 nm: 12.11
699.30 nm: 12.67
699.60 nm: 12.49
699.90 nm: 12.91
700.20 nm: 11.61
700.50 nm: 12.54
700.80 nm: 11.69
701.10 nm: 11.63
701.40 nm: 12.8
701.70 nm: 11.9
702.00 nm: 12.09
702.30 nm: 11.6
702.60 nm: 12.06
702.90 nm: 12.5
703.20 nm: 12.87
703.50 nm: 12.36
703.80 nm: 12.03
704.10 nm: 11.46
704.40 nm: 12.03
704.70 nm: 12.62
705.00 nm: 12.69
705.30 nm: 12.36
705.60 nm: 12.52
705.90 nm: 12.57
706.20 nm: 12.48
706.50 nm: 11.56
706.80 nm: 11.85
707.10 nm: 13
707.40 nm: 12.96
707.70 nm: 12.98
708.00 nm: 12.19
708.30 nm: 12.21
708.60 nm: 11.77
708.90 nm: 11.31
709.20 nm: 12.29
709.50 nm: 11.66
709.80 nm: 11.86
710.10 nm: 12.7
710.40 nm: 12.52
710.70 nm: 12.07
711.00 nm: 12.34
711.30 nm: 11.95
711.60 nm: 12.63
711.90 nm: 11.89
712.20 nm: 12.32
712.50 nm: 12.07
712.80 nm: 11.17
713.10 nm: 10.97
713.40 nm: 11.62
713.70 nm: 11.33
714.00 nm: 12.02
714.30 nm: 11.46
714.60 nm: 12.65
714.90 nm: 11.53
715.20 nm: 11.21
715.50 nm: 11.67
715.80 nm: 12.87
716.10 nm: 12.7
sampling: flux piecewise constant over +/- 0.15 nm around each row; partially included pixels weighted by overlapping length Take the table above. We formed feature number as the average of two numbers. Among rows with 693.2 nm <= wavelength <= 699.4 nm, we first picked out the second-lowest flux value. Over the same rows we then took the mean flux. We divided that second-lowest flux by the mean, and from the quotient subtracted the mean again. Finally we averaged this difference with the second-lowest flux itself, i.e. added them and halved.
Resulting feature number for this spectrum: 0.19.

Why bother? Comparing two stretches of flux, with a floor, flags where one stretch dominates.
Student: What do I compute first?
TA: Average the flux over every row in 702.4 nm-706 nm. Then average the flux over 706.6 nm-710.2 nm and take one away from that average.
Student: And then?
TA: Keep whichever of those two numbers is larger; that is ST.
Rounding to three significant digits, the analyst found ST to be 12.3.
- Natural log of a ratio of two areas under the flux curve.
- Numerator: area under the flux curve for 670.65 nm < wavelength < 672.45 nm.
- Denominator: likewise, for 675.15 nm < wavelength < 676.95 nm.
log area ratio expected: -0.004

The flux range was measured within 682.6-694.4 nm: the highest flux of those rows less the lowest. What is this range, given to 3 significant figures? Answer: 2.16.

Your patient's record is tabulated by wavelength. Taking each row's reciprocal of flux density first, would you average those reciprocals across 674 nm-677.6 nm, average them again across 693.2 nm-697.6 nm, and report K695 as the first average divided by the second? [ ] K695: 1.01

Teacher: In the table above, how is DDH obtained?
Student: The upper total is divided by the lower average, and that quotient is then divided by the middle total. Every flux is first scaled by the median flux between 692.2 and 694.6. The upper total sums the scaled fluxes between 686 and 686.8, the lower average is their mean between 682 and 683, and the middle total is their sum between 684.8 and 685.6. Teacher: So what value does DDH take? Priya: 0.94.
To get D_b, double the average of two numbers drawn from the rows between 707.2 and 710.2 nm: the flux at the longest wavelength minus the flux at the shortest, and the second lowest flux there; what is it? 11.4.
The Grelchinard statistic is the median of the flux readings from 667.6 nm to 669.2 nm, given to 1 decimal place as 12.2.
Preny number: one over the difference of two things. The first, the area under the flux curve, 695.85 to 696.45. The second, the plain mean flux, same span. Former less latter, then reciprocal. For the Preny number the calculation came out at -0.201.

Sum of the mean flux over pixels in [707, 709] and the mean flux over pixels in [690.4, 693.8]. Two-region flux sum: 24.4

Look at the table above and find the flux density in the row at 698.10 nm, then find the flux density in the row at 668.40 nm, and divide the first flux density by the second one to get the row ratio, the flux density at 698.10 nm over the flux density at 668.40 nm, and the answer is 1.01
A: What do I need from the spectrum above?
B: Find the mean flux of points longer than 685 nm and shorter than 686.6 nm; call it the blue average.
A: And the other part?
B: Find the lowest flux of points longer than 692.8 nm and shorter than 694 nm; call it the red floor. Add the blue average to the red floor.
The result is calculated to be 23.4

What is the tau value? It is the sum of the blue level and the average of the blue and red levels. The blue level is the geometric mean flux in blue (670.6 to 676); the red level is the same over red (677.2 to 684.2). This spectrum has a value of 24.2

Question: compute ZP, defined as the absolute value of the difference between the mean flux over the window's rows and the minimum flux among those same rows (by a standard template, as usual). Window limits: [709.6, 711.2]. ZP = 0.4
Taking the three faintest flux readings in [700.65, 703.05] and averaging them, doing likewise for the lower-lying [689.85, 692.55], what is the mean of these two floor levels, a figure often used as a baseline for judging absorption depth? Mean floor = 11.5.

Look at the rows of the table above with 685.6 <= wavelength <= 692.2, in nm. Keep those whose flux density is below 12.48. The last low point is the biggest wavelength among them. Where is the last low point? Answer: 692.10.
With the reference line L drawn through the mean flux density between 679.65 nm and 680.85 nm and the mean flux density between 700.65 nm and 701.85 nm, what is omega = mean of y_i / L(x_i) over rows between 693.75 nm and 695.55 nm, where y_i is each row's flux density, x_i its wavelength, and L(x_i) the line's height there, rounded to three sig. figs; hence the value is 0.995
